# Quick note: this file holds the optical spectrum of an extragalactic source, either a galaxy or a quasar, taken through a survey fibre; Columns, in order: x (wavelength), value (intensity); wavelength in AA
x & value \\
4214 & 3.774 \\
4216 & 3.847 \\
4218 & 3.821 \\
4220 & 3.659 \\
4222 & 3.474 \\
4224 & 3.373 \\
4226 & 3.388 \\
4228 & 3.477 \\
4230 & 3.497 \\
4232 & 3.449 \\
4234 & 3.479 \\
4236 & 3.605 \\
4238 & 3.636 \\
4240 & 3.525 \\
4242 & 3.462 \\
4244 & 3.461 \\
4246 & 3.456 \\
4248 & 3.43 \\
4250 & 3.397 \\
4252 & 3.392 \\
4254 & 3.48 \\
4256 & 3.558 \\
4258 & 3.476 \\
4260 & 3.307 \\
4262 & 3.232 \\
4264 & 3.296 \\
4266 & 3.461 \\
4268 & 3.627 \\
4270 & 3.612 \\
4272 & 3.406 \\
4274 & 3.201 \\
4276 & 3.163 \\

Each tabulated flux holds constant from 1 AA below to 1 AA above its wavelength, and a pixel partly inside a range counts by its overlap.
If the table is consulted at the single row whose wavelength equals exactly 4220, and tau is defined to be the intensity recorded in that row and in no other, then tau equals 3.659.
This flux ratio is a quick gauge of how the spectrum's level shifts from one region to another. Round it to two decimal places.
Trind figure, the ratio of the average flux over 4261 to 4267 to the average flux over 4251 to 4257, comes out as 0.96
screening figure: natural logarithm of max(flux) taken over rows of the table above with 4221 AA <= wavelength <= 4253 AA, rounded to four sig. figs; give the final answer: 1.291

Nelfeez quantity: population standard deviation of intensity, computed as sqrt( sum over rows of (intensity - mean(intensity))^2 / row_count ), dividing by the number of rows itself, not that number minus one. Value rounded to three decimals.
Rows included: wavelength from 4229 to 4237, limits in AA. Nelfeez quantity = 0.059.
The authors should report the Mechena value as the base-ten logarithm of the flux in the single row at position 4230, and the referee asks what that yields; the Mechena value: 0.544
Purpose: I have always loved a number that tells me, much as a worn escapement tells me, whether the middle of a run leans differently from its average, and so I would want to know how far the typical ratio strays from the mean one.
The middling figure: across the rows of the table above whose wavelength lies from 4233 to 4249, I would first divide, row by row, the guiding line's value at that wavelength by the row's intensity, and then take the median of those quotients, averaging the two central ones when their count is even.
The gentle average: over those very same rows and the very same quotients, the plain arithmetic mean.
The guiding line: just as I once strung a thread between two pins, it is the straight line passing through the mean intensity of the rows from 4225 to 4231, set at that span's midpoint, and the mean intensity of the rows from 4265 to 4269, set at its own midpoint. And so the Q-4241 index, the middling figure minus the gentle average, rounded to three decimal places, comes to 0.008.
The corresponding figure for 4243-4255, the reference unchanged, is -0.003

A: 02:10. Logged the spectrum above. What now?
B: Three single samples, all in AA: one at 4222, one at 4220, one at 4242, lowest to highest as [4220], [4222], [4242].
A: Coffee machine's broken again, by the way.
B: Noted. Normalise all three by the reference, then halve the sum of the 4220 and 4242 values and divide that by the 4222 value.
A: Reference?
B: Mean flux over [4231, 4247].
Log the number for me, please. 1.02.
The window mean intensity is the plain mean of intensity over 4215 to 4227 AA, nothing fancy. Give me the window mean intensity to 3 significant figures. 3.59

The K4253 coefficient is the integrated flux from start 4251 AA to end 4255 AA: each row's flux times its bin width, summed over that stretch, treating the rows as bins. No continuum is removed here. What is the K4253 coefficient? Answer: 13.7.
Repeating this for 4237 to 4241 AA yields 14.3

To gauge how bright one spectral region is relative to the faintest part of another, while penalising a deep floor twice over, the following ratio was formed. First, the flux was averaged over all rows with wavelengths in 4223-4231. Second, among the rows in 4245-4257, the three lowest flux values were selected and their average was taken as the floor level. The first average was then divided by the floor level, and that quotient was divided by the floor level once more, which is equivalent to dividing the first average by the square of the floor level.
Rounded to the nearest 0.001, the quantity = 0.296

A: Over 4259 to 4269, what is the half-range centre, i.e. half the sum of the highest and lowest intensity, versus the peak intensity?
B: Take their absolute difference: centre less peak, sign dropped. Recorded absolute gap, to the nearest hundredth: 0.20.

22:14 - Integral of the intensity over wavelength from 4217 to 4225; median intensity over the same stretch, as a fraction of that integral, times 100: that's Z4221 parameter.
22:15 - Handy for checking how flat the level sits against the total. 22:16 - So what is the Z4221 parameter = 12.4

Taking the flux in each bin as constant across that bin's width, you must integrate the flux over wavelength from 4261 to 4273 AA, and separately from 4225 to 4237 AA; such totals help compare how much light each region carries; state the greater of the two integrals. 41.8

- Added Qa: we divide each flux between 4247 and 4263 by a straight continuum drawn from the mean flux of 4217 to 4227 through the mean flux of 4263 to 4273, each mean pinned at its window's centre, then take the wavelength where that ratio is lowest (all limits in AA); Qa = 4262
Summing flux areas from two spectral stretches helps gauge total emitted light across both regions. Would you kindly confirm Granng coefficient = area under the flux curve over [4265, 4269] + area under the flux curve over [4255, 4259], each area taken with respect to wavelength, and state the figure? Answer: 28.2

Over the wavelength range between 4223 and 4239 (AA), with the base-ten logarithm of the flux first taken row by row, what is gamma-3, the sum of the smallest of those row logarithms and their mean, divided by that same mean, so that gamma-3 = 1.97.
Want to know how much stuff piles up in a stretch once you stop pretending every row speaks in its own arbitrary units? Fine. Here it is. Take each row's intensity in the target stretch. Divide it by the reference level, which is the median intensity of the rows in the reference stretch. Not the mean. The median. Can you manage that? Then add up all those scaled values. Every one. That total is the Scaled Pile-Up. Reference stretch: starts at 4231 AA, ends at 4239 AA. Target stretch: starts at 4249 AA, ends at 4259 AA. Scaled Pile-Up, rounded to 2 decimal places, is 4.89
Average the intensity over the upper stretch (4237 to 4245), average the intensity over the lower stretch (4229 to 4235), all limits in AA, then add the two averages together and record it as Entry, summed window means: 7.00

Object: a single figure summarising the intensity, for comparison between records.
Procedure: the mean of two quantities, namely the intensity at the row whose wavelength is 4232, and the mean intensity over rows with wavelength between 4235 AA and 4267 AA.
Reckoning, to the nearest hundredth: 3.45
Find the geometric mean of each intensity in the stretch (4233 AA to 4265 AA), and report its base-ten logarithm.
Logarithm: 0.538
